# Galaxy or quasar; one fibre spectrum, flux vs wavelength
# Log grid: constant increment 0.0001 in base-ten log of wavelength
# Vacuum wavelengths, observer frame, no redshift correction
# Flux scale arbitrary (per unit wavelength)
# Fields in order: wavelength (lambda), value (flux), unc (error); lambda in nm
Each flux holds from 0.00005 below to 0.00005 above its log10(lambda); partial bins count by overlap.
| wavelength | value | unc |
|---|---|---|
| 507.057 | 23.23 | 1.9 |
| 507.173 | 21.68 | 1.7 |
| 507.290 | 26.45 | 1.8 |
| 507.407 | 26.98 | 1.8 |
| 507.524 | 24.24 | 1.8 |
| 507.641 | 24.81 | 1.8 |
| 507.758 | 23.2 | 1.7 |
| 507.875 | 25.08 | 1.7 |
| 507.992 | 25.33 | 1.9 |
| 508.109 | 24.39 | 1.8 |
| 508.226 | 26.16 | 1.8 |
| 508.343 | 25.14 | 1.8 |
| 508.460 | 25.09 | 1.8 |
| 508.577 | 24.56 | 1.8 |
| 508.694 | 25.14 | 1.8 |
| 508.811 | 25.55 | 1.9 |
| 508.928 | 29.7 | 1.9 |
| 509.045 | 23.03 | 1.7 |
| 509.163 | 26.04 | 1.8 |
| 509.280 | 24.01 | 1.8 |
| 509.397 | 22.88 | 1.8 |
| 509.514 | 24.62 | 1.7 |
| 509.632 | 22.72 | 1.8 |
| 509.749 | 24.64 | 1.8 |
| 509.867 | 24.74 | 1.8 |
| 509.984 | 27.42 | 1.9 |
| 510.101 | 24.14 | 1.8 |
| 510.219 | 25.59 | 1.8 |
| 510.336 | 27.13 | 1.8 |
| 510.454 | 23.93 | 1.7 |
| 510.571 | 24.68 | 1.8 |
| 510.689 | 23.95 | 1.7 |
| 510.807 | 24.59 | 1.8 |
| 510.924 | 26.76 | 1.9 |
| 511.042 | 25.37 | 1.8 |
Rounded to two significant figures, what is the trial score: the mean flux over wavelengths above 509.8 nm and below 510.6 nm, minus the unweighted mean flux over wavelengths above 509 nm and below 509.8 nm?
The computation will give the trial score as 1.4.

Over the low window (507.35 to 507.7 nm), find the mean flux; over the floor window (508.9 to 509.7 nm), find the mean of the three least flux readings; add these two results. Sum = 48.2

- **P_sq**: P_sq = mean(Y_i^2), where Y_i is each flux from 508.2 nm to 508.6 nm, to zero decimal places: 637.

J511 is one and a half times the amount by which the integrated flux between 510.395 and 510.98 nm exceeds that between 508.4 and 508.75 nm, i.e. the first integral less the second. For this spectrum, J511 9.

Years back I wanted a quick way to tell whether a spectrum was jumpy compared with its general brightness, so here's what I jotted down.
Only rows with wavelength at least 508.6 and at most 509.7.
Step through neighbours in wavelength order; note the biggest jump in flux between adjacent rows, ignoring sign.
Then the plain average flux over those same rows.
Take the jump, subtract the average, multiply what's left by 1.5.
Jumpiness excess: -27.3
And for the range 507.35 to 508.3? -33.4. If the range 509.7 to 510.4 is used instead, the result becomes -33.5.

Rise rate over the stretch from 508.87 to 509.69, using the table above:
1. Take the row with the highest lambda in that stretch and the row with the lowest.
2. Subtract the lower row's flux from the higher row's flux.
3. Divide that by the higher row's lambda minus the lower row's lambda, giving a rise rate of -10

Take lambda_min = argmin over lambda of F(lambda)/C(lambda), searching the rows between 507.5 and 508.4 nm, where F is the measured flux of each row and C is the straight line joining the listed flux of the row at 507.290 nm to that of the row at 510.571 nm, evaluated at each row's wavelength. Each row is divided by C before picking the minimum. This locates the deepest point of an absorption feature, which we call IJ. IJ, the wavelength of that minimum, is 507.758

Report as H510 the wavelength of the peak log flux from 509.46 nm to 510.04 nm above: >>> 509.984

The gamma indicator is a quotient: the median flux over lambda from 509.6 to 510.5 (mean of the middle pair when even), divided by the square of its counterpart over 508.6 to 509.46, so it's 0.0391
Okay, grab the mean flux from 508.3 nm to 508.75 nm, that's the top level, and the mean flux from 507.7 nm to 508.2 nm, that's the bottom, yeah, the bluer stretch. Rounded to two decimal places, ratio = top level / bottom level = 1.02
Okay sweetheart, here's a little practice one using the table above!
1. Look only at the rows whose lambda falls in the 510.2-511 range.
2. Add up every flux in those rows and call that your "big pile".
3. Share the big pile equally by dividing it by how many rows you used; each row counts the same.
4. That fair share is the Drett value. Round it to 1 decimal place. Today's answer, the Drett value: 25.2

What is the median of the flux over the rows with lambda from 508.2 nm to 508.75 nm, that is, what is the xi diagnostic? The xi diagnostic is 25.1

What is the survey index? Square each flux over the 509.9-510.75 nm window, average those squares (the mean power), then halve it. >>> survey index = 320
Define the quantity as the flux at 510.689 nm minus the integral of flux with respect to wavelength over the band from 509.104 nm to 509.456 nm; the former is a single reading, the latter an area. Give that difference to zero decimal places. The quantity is 15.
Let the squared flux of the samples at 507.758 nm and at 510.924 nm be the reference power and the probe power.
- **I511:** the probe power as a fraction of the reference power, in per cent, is 133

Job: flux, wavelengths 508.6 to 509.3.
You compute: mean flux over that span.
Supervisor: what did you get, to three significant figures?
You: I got 25.6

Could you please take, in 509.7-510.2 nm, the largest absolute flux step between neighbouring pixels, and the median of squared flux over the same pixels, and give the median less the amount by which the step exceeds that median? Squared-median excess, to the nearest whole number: 1216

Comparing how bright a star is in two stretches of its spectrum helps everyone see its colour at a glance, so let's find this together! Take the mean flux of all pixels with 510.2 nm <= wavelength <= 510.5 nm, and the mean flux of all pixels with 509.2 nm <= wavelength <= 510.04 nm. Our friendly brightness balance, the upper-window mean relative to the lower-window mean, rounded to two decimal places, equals 1.05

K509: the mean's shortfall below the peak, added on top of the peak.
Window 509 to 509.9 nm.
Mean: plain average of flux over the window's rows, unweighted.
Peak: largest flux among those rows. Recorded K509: 28.0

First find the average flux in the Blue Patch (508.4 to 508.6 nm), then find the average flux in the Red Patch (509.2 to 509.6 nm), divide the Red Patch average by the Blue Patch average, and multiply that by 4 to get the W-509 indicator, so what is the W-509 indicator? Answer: 3.84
